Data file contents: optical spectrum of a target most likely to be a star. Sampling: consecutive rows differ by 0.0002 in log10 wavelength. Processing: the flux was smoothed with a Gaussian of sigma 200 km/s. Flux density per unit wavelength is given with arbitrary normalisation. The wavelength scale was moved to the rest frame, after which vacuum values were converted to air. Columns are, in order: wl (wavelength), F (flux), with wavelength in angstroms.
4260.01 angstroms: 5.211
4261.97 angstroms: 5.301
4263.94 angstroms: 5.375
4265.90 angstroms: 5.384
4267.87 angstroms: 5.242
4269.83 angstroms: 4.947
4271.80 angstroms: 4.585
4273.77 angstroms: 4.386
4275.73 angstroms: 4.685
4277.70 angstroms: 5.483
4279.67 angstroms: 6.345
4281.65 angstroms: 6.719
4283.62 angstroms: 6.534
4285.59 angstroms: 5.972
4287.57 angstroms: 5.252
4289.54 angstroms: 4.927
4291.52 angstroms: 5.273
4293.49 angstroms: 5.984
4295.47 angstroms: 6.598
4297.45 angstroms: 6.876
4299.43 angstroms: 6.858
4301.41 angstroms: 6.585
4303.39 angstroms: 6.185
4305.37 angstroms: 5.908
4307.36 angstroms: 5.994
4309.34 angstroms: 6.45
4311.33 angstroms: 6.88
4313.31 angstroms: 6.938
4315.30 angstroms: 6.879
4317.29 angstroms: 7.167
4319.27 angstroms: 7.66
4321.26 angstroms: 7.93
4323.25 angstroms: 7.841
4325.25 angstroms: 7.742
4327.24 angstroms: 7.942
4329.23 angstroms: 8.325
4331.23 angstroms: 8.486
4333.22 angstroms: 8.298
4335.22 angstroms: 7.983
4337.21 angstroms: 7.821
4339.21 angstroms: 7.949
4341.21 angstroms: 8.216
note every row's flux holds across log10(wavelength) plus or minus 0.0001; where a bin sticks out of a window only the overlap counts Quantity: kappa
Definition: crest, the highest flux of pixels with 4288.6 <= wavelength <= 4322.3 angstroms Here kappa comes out 7.93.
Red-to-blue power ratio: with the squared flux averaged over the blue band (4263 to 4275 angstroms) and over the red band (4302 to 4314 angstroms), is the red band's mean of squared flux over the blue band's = 1.64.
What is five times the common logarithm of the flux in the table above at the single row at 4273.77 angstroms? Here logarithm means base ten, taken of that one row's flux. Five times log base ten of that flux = 3.2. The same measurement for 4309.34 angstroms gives 4.0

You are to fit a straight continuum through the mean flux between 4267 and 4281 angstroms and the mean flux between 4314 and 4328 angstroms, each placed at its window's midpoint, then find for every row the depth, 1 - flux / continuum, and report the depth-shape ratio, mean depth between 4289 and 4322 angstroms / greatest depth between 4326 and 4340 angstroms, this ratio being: 0.5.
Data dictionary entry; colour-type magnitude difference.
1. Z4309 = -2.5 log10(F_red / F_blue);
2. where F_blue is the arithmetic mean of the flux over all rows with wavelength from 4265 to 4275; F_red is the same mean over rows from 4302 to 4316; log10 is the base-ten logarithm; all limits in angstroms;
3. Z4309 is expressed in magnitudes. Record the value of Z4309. -0.30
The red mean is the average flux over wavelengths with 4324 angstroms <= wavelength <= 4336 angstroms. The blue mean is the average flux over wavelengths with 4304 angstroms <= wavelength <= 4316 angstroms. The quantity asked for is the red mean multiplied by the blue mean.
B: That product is 53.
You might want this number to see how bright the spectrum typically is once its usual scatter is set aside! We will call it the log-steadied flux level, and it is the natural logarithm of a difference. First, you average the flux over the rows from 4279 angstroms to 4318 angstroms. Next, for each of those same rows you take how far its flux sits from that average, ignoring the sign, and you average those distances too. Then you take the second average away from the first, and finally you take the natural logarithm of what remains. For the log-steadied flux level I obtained 1.76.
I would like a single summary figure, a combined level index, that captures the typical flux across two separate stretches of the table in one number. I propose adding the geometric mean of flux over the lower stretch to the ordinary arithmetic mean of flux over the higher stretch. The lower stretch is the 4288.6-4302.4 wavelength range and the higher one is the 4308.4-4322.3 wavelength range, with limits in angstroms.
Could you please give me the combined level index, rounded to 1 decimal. 13.2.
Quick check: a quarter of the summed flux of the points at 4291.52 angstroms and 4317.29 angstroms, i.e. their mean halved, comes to 3.1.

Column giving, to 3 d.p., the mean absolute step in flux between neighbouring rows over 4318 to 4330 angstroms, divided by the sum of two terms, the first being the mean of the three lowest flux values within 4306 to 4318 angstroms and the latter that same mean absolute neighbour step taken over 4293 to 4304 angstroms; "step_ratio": 0.031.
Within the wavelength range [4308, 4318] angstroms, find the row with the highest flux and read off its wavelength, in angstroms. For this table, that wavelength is 4317.29 angstroms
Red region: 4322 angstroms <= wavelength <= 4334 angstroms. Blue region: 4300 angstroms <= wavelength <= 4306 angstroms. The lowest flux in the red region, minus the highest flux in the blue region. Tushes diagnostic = 1.2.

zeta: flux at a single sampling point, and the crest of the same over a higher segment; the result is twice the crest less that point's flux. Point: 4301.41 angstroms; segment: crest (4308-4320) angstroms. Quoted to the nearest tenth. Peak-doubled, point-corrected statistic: 8.7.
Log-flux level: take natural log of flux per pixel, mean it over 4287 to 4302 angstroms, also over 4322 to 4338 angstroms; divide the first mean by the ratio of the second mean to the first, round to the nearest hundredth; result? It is 1.54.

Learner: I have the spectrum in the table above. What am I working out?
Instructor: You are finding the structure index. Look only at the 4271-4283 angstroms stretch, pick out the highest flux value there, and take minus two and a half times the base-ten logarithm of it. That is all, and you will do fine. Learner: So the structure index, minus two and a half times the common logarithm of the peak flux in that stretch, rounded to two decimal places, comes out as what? -2.07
